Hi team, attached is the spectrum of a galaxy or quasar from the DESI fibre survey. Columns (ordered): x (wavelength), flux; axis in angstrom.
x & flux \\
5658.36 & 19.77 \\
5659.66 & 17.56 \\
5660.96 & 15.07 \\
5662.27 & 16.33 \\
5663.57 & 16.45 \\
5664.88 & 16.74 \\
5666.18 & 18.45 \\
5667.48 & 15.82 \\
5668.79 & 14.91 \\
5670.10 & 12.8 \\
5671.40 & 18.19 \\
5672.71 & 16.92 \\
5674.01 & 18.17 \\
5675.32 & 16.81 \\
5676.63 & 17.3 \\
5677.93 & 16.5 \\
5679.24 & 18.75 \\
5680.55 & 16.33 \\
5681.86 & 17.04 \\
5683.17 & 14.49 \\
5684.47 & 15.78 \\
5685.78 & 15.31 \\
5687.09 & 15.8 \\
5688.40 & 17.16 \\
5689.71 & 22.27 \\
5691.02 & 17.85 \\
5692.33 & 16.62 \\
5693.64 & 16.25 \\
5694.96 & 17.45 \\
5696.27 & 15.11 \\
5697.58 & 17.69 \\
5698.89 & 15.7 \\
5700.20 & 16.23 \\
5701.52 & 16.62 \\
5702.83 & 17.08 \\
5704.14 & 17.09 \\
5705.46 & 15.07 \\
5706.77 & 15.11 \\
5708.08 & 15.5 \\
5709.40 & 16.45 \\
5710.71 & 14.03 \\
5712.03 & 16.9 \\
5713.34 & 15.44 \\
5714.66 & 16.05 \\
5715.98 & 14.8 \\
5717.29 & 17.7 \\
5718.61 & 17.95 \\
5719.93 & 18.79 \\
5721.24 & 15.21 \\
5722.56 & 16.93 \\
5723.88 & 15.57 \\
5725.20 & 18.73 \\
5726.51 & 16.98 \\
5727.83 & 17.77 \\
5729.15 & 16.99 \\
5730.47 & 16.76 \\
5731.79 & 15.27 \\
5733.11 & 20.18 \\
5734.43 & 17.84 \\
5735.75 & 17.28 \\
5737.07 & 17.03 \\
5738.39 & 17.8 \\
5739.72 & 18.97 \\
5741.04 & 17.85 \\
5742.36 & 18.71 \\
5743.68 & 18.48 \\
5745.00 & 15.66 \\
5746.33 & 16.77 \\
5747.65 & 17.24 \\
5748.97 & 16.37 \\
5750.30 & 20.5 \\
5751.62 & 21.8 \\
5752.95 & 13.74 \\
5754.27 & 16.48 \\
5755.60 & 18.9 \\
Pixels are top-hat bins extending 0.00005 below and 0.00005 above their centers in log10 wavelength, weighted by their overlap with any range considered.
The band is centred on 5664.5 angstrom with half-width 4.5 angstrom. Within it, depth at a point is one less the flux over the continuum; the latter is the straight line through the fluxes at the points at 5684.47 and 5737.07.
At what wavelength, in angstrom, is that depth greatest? 5668.79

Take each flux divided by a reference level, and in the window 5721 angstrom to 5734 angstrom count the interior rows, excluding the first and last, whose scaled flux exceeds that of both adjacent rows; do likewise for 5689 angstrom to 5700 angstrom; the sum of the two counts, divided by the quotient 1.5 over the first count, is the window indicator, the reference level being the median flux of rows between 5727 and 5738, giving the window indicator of 10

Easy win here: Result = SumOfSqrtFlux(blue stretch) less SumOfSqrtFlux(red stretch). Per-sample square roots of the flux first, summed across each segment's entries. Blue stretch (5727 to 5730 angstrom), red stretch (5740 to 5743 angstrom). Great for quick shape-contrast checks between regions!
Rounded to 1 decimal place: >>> -0.2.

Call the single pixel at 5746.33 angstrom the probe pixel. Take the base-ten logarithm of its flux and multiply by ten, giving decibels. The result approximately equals 12.2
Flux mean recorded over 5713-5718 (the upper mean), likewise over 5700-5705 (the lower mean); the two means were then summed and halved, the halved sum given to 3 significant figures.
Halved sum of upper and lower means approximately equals 16.4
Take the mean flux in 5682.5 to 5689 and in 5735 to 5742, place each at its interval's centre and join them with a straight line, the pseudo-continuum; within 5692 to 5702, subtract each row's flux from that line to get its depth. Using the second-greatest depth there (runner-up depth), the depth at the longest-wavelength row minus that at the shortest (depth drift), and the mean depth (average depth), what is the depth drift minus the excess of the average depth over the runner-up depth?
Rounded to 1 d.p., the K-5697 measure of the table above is 1.2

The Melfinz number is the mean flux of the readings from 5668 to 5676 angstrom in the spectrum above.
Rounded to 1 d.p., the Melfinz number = 16.3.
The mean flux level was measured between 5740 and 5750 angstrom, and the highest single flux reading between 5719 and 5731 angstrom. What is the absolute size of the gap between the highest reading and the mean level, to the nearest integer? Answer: 1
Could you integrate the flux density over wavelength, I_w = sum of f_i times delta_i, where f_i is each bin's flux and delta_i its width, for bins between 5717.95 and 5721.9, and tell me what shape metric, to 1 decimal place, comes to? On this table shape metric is 68.4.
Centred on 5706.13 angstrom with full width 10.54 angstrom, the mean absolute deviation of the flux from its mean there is 0.94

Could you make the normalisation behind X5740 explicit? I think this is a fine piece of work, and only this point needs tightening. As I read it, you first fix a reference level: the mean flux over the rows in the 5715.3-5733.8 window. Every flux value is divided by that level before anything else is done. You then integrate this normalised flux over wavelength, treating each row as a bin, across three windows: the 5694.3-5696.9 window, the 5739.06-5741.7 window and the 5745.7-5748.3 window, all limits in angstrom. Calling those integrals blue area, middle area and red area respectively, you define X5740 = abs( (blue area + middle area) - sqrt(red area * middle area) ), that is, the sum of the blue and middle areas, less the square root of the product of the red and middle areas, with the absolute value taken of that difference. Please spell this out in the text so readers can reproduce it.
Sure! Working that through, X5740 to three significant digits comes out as 2.60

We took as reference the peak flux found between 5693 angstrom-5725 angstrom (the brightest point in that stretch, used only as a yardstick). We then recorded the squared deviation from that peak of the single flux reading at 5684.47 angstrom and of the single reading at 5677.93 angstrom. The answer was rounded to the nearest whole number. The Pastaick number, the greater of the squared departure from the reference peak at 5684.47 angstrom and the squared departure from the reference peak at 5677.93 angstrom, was 9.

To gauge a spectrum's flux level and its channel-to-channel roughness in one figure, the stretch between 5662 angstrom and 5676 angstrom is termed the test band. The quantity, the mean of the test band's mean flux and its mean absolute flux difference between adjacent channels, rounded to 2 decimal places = 9.11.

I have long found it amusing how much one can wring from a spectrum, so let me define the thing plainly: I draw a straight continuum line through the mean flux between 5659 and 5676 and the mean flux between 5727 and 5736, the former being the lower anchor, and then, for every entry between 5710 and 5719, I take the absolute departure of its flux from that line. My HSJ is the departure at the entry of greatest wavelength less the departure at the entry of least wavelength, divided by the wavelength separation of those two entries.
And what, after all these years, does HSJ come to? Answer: -0.30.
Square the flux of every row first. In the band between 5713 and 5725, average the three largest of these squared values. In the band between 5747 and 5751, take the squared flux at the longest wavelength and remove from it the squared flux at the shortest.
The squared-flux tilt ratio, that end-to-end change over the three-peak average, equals 0.37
